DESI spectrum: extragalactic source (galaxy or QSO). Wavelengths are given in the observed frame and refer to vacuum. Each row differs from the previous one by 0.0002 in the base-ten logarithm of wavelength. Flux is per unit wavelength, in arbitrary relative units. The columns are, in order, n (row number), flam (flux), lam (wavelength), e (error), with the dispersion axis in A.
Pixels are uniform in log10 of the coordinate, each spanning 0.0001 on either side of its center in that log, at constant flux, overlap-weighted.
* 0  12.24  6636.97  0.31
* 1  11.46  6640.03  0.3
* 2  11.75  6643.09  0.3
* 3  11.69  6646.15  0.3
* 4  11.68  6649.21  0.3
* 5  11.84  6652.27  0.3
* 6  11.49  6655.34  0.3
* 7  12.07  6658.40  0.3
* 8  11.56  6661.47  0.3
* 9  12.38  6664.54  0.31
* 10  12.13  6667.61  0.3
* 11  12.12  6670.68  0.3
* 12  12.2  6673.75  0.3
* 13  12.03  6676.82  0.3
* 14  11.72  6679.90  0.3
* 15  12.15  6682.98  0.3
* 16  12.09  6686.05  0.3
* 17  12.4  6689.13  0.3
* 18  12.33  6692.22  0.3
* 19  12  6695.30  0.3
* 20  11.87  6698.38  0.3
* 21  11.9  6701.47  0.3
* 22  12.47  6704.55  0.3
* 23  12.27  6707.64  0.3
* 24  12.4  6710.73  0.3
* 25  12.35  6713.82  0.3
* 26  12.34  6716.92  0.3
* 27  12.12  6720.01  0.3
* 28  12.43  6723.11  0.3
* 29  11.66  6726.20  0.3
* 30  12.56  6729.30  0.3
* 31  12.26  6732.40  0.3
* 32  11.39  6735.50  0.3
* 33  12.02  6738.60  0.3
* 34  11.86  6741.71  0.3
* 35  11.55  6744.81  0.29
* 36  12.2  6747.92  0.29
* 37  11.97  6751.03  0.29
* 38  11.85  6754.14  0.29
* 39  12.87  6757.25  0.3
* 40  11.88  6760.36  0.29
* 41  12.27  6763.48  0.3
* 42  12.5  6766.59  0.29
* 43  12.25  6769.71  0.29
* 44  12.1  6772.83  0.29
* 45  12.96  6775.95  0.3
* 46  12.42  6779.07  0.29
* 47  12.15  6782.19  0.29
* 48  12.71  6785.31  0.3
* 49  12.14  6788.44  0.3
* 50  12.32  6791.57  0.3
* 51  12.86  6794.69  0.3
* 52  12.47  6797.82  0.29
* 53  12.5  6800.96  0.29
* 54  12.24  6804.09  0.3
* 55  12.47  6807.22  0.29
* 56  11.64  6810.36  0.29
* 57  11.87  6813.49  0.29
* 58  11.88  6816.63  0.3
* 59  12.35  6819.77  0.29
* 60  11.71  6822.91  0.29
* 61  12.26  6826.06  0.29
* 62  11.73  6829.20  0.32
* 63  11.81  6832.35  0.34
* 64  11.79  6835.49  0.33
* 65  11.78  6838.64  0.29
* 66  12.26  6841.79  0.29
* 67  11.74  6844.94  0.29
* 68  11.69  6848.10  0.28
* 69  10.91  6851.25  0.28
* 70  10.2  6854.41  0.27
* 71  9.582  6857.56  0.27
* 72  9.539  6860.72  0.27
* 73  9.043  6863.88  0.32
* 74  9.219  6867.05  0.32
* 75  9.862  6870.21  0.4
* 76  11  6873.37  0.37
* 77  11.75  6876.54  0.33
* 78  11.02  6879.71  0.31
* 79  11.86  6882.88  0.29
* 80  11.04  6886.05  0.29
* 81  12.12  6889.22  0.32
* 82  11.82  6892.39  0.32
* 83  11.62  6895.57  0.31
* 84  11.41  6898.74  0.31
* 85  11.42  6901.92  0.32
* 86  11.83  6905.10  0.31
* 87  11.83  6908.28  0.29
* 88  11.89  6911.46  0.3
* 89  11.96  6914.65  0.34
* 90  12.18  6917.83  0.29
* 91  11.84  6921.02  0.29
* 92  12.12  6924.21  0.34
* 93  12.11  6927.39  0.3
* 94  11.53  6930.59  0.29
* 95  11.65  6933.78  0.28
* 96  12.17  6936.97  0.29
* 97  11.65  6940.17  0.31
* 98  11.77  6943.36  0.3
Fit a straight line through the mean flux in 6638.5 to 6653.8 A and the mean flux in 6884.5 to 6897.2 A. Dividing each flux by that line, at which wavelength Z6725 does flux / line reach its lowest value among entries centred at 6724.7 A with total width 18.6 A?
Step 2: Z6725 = 6726.20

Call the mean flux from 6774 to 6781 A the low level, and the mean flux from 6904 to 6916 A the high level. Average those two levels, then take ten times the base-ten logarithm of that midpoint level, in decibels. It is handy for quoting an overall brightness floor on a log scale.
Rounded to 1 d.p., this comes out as 10.9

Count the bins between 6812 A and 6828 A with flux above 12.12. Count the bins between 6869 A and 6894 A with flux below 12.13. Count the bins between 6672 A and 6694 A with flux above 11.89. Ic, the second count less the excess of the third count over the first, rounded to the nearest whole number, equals 4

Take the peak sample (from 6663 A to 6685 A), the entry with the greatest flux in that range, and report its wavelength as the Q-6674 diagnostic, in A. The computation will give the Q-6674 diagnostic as 6664.54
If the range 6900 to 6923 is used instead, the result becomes 6917.83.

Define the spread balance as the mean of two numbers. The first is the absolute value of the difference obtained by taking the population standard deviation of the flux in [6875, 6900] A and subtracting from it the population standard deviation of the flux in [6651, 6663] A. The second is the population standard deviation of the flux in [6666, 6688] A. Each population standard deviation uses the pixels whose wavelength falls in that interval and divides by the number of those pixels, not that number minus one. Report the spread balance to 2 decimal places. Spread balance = 0.14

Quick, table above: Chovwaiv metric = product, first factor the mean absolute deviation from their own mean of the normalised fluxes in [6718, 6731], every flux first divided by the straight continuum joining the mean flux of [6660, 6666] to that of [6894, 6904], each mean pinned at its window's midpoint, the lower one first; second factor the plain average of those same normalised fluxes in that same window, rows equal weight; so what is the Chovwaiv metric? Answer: 0.027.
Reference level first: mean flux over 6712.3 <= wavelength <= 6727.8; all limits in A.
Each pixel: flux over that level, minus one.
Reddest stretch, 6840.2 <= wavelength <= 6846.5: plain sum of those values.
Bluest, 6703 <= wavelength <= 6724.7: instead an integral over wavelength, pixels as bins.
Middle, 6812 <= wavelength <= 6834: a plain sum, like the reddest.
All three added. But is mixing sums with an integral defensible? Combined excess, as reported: 0.12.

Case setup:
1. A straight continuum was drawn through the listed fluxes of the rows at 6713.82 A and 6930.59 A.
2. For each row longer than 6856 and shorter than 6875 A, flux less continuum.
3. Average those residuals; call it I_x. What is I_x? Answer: -2.1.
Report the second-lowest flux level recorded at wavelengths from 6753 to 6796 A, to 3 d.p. 11.880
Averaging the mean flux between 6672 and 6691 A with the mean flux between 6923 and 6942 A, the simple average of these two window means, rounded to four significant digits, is 11.99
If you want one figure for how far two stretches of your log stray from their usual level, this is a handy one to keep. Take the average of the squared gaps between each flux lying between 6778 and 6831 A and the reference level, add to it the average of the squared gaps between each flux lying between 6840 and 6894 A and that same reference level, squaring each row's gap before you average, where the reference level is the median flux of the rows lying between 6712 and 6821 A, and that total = 3.1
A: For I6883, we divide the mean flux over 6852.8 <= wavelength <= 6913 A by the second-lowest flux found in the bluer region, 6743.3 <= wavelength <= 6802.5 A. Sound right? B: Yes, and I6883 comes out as 0.92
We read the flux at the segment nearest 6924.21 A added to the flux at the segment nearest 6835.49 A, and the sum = 23.9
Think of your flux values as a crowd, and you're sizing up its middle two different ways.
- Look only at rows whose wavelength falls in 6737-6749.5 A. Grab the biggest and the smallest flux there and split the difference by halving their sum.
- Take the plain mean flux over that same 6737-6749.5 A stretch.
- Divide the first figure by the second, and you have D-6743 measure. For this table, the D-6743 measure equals 1.00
